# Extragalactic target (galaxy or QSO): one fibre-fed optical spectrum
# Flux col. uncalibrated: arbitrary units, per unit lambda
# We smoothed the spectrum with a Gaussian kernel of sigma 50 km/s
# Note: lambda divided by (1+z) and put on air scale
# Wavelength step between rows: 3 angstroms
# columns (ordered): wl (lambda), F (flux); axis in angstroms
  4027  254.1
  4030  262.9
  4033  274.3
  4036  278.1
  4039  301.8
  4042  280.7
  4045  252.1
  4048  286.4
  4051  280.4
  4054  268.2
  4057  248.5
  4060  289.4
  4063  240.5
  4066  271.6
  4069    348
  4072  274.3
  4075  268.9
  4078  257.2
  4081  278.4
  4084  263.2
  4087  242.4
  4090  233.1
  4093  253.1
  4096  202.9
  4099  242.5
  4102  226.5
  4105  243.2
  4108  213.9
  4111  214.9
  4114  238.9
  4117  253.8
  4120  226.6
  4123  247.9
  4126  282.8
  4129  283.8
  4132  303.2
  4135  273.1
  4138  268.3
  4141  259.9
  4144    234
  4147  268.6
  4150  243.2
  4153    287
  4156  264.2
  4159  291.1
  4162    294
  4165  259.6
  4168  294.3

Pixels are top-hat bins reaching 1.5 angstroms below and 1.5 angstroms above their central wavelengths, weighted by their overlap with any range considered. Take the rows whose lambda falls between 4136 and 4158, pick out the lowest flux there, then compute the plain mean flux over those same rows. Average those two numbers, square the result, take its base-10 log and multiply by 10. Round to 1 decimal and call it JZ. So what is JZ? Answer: 47.9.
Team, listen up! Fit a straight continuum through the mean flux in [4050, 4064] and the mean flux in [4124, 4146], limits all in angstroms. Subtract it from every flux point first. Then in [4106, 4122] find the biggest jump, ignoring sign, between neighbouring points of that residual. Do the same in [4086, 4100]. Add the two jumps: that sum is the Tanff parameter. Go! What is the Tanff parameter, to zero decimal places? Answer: 78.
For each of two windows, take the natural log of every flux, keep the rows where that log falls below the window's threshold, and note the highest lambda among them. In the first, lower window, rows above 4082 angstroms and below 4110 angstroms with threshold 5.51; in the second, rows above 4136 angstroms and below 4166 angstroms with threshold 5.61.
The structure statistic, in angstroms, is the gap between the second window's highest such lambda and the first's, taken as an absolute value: 57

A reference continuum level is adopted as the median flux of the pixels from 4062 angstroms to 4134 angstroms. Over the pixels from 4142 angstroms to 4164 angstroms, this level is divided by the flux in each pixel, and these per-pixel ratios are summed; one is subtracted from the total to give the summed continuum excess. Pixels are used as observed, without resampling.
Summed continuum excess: 5.57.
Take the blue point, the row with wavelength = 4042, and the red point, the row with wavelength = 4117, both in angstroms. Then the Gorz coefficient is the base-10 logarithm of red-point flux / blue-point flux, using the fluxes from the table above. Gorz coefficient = -0.04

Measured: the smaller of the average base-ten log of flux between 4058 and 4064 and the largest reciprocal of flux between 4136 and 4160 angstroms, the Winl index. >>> 0.0043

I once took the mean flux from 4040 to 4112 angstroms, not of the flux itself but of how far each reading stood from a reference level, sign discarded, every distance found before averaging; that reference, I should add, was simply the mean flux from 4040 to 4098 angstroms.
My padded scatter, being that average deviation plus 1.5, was 25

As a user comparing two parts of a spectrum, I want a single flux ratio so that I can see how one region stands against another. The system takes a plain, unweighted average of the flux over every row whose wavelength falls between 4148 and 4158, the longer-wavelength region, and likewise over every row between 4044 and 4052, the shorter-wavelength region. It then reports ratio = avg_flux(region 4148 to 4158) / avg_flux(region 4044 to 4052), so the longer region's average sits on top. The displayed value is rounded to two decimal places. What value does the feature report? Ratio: 0.97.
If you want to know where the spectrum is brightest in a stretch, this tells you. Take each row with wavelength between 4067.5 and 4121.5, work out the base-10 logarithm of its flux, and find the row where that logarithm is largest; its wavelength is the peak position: 4069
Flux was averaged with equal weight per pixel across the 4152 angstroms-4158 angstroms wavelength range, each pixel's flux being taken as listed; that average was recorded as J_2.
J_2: 276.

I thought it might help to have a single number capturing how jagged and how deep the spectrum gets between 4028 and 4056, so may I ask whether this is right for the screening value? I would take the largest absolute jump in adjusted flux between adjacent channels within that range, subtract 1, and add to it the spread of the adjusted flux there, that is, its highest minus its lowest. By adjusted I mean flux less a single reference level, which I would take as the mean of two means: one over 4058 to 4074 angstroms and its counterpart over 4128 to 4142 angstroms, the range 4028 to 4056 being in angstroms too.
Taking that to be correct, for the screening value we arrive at 83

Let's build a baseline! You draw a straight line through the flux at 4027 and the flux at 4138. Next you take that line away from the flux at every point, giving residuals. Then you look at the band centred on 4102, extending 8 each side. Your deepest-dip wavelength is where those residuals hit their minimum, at 4096 angstroms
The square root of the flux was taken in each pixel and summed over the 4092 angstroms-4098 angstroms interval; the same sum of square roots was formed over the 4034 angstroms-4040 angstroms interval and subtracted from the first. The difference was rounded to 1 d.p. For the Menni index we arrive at -3.9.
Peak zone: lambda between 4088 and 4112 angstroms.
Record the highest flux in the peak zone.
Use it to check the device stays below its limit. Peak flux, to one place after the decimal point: 253.1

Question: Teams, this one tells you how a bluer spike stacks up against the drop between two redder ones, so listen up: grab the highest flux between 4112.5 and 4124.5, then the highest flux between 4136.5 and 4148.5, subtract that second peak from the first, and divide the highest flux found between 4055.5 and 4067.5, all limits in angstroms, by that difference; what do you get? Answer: -20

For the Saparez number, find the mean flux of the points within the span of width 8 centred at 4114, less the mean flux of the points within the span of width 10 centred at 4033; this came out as -36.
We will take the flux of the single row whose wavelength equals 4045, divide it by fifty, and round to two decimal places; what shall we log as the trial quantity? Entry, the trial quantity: 5.04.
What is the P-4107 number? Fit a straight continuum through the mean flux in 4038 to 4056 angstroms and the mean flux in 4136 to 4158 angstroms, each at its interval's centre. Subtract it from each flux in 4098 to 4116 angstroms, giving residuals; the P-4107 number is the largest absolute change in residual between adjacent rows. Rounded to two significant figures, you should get 29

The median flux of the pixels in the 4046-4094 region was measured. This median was 269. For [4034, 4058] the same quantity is 279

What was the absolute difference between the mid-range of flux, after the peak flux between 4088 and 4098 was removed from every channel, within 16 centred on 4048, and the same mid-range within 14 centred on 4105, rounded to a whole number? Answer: 41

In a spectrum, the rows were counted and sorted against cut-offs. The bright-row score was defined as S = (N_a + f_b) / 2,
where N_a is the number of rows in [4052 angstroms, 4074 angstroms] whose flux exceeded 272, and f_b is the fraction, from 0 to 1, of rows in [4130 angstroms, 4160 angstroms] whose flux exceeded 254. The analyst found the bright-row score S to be 1.9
